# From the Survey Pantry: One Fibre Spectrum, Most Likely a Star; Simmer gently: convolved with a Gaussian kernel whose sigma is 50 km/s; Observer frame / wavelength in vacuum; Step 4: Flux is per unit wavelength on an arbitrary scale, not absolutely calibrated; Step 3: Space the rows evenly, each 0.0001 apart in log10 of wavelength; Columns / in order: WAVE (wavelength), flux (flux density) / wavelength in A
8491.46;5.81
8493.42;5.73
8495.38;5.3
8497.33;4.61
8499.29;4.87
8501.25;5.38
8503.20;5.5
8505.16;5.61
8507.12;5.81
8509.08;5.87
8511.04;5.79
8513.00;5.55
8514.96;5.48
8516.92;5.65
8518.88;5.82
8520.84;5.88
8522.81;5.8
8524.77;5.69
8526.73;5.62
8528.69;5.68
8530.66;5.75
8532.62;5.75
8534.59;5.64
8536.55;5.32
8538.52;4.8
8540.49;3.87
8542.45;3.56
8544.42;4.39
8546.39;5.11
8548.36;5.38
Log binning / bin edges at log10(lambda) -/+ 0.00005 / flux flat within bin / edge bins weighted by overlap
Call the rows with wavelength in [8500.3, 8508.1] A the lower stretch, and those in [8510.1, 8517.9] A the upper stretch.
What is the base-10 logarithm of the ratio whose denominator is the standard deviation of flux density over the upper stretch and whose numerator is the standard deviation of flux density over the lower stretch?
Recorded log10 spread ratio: 0.1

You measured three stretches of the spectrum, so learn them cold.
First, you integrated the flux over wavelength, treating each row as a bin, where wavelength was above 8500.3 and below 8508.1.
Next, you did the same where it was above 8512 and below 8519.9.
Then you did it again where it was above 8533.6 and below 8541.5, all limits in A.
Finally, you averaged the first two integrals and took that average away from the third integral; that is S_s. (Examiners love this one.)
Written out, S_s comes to -5.3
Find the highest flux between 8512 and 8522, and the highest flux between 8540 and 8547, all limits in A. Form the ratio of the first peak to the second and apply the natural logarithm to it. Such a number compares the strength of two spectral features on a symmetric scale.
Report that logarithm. 0.14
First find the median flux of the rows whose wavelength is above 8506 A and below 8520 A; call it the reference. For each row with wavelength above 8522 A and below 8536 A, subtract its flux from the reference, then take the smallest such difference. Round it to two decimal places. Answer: -0.01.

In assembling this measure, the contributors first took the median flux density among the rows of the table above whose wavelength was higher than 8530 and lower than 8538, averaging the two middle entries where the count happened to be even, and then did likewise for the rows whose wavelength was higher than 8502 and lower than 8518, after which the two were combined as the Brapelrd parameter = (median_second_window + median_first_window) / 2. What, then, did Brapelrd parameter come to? 5.66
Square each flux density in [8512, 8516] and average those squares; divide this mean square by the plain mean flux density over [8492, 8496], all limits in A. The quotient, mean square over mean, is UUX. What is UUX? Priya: 5.5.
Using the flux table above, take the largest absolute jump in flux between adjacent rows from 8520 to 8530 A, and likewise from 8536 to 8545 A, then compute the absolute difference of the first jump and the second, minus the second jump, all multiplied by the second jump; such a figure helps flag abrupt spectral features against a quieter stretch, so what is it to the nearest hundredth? -0.10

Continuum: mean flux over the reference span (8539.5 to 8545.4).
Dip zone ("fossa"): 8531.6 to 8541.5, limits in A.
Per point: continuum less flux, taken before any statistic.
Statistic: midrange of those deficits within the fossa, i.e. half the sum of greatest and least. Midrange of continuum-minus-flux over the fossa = -0.87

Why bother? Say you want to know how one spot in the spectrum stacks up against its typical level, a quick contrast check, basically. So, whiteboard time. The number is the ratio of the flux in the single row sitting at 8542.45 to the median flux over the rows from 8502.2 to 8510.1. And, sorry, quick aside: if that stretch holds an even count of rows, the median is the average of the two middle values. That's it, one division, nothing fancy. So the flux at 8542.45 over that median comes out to 0.62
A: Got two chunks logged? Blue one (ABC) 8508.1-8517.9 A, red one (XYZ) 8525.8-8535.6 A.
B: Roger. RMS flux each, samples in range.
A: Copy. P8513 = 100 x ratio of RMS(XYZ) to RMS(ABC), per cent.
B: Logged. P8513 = 100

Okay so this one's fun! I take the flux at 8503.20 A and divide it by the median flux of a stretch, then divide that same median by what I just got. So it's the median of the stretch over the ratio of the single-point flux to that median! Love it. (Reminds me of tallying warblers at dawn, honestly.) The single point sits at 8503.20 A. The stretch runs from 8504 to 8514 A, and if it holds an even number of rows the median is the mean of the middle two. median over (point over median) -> 6.1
